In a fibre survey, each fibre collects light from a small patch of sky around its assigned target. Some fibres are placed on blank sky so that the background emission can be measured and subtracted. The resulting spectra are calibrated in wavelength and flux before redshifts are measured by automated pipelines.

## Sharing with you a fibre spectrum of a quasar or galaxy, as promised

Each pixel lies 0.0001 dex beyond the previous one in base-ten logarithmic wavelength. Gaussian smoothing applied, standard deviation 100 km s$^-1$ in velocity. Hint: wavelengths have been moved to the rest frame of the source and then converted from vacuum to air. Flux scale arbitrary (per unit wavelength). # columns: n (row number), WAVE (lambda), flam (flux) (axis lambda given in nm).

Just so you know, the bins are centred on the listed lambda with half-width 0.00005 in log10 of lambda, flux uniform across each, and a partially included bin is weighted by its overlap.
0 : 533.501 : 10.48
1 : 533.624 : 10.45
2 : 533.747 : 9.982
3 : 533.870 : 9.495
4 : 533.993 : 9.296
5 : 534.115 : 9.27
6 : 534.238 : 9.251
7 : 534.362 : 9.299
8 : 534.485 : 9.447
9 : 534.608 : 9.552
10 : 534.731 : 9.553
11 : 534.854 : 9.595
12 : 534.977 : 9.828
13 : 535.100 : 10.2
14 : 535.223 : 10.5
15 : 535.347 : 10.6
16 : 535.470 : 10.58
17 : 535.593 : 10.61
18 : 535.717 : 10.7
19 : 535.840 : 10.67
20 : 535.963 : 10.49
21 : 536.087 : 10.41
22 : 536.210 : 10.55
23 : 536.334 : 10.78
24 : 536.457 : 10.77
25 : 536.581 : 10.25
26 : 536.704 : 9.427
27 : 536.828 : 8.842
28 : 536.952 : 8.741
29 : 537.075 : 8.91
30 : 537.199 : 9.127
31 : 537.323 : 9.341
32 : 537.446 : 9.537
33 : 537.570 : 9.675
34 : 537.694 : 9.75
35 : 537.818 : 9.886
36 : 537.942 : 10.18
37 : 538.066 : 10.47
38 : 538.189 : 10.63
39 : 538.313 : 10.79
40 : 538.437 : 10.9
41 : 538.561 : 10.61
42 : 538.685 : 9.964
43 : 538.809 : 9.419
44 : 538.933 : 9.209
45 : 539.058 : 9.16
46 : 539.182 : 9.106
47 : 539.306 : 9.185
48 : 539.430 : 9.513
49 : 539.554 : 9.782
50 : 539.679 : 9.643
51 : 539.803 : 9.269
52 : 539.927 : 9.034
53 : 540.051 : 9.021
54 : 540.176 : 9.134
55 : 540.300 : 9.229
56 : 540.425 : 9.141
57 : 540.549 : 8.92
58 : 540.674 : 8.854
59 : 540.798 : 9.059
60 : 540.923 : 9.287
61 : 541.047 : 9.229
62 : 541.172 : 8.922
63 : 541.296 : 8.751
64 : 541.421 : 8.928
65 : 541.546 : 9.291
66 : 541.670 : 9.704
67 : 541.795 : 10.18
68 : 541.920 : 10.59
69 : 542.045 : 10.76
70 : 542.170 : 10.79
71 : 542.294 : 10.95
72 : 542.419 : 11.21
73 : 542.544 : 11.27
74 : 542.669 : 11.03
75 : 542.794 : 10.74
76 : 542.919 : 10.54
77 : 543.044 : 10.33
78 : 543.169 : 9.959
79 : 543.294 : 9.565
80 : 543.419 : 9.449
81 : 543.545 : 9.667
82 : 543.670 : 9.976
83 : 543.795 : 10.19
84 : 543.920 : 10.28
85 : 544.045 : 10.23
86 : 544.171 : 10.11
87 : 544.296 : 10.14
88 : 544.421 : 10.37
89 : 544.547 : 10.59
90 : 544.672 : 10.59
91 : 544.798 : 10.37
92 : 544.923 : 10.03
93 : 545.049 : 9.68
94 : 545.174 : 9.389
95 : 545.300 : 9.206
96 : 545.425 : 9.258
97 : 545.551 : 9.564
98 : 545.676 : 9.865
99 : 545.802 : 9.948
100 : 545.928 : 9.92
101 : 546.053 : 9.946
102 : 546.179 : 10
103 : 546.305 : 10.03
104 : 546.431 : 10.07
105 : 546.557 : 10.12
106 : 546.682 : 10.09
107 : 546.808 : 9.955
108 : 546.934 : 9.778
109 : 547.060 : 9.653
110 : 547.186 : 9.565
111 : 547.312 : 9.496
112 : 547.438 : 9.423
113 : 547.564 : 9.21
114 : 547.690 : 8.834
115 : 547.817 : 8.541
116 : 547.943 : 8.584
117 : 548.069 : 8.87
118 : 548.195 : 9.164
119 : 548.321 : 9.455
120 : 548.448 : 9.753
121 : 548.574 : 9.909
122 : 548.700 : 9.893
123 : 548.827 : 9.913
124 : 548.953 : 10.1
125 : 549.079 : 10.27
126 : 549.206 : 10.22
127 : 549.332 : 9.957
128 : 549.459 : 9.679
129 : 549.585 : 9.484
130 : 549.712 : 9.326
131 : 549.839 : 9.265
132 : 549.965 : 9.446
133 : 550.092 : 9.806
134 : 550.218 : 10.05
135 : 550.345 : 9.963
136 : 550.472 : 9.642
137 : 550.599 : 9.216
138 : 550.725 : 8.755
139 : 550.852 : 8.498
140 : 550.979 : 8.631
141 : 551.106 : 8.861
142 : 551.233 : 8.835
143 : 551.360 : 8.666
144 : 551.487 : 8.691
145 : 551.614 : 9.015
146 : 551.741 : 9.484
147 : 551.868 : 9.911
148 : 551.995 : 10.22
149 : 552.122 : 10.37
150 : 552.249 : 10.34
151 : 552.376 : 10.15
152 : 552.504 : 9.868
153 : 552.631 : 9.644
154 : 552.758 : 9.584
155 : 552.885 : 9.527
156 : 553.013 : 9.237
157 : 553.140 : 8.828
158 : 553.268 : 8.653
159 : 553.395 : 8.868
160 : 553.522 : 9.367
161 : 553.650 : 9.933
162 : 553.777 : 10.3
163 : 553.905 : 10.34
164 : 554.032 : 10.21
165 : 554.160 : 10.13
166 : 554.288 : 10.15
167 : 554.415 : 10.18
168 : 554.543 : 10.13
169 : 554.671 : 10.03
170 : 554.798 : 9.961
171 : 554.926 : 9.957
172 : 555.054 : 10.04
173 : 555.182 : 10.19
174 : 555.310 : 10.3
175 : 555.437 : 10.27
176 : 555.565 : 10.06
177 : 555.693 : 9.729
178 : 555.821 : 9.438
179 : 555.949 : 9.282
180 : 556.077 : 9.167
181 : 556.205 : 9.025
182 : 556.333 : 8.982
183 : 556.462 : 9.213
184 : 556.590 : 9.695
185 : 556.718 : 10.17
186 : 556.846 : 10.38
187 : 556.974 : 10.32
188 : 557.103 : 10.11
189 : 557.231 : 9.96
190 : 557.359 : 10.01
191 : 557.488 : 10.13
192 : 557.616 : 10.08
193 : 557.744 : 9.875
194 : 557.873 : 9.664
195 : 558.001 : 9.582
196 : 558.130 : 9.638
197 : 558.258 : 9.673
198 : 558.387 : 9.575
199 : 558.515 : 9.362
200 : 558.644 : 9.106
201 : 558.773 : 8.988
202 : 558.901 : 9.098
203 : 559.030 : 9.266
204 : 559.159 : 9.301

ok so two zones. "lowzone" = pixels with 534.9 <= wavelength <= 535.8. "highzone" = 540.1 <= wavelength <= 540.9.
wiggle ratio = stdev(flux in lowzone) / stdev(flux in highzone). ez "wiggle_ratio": 2.2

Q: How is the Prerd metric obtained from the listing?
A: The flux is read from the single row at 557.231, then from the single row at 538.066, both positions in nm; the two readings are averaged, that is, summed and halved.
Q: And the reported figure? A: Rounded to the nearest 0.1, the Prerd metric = 10.2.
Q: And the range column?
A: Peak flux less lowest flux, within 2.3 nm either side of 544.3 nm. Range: 2.1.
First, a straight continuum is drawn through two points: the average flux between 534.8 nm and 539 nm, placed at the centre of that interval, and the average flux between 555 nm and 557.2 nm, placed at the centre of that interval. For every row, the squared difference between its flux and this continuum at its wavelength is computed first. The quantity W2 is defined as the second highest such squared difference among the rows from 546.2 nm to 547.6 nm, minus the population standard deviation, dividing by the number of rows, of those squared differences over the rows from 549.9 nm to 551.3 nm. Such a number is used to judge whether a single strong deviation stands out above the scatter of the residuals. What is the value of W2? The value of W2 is -0.4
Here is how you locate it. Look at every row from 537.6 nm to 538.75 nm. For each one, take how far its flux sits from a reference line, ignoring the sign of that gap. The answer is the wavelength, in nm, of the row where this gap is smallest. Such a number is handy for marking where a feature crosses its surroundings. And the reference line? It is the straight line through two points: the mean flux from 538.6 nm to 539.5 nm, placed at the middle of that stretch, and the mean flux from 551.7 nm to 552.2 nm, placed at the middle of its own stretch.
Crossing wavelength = 537.694 nm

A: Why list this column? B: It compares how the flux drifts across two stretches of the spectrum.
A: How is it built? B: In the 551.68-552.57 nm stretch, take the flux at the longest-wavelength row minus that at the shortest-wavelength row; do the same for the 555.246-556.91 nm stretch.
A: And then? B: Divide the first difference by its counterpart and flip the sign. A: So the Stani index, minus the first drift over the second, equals -4.8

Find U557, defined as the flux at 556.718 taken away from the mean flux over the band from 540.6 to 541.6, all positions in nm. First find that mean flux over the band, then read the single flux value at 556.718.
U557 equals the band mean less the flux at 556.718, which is -1.1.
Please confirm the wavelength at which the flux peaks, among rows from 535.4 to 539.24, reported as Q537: 538.437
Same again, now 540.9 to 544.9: 542.544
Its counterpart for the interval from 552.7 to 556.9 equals 556.846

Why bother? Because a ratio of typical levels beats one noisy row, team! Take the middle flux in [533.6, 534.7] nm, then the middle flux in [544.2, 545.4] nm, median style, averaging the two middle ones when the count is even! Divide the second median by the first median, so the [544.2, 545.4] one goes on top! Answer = 1.07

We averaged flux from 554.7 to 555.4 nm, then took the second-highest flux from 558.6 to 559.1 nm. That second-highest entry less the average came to -1.0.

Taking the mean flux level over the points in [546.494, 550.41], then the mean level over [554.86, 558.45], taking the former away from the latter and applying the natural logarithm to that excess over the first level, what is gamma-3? -1.6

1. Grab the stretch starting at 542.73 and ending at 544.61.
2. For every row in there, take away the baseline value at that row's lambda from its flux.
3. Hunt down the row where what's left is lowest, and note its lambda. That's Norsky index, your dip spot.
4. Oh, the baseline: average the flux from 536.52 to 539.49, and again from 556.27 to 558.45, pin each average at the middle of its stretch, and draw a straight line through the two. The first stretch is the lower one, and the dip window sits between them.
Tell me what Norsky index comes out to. 543.419 nm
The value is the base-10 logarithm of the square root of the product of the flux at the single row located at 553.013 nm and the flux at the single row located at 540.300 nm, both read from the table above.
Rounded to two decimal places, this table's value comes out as 0.97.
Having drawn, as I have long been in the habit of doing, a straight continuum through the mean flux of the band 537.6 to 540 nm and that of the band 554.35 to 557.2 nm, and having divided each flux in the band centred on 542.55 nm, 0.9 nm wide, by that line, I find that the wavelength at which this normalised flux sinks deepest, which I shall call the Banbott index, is 542.919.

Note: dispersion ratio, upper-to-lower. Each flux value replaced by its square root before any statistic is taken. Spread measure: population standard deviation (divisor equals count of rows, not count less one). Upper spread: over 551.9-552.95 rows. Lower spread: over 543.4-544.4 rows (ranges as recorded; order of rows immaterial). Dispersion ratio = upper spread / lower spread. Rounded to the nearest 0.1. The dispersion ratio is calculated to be 1.2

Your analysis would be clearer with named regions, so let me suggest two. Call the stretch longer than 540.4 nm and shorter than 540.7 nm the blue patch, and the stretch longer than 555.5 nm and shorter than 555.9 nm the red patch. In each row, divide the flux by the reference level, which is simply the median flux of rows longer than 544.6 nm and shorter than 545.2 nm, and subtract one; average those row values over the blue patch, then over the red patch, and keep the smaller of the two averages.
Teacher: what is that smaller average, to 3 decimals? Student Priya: -0.106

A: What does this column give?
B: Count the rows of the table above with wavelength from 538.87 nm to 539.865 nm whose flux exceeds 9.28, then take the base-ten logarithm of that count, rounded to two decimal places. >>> 0.48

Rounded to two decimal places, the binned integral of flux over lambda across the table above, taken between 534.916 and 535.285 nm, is 3.76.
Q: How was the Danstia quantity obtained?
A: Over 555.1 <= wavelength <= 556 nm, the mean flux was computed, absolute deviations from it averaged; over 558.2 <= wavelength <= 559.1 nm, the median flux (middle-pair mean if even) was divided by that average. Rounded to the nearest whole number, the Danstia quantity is 26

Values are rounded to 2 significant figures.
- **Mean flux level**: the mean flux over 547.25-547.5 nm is 9.5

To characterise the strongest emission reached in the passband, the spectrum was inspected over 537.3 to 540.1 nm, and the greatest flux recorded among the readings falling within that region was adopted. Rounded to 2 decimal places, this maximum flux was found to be 10.90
